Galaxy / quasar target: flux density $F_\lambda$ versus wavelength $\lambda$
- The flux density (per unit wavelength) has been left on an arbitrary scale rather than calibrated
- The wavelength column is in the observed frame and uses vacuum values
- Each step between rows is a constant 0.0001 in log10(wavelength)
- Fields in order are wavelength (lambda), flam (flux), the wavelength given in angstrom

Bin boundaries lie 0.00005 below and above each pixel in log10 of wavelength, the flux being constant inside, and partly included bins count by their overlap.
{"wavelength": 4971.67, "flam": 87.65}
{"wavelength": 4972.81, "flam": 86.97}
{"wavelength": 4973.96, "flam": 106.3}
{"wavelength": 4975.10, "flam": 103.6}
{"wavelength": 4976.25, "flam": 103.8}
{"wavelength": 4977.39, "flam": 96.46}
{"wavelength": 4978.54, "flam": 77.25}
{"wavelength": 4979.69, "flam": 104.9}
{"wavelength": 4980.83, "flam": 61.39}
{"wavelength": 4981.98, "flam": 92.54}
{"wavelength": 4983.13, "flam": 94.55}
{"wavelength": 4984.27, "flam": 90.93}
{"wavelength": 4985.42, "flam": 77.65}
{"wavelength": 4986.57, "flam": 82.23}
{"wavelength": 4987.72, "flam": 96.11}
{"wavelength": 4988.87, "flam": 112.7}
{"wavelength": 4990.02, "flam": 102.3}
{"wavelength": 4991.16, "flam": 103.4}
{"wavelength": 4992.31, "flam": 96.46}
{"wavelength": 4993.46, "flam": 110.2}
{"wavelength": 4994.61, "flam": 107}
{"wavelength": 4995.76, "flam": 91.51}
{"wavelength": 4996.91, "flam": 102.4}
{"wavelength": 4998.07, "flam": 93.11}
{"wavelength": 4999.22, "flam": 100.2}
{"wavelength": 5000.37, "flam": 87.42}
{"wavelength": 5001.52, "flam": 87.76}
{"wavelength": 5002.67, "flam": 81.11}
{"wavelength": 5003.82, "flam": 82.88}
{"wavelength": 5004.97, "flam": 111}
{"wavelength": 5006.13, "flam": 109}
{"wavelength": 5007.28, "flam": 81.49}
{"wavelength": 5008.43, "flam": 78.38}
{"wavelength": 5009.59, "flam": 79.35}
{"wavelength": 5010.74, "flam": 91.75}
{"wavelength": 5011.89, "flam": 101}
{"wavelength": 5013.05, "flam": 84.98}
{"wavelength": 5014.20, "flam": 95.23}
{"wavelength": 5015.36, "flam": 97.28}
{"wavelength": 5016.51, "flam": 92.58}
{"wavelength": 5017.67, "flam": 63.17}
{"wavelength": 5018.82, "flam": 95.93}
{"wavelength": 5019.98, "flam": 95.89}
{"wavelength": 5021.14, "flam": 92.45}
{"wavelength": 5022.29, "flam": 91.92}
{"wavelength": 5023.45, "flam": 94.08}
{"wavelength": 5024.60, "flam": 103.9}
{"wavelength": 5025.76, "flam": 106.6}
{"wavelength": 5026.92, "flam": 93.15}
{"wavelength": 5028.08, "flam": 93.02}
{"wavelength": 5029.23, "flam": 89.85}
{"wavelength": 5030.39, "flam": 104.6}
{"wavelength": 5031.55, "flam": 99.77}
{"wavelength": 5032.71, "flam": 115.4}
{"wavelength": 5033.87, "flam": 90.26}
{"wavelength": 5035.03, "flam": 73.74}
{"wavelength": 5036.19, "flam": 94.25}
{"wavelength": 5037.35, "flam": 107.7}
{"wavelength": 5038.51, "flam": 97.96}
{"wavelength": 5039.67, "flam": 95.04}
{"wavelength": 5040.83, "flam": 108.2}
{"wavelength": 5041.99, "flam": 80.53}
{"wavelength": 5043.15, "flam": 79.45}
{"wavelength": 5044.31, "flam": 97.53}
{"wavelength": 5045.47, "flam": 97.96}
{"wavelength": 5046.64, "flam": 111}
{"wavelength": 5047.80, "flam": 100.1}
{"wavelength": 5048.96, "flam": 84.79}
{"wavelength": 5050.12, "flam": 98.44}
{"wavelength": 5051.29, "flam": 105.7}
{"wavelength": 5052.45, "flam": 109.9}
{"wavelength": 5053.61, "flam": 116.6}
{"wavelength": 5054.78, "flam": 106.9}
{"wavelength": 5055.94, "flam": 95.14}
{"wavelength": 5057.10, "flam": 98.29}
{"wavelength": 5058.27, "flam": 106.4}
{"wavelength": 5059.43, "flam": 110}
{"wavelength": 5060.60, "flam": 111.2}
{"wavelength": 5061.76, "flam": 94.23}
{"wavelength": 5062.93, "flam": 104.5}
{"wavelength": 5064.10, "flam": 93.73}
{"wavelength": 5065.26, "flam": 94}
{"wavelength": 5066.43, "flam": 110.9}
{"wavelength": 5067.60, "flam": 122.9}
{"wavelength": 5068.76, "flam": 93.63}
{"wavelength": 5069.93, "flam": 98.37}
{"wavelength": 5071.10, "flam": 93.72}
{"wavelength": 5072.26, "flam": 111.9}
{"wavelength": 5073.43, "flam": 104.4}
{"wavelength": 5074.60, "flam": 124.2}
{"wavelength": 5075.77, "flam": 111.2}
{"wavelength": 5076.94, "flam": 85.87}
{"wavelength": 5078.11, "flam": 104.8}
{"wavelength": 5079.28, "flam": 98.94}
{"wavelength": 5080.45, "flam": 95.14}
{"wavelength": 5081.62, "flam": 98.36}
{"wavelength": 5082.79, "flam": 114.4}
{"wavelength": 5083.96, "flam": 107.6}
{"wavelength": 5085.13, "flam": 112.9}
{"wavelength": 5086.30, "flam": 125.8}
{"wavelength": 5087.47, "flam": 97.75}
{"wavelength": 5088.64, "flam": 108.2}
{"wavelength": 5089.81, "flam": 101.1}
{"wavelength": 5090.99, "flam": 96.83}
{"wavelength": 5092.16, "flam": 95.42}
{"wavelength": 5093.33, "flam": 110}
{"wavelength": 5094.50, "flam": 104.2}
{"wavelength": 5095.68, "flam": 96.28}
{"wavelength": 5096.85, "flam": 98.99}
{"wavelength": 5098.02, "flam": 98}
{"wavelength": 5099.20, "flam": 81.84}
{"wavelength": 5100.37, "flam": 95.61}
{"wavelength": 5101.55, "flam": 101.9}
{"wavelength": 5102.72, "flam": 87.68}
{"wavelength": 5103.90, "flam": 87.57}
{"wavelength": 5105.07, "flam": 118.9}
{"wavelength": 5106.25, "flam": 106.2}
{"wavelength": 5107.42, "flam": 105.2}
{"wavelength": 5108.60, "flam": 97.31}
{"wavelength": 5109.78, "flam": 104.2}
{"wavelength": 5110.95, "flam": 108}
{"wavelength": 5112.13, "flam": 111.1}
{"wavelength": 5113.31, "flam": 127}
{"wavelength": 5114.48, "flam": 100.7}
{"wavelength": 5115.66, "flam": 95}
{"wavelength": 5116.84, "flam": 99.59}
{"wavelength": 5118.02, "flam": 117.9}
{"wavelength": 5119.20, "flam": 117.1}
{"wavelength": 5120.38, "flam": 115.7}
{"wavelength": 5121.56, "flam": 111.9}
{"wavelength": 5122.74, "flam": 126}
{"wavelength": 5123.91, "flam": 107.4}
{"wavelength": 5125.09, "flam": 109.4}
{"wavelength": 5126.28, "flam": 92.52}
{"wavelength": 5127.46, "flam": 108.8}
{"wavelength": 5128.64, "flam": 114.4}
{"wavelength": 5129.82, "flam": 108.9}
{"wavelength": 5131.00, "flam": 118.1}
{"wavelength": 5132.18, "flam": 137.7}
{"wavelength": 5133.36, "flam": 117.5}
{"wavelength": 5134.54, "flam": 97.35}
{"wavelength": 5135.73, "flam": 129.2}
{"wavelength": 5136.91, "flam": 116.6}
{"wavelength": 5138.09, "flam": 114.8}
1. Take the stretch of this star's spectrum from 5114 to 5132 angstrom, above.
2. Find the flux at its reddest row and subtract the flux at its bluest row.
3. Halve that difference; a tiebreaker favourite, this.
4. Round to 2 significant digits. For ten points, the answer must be 8.7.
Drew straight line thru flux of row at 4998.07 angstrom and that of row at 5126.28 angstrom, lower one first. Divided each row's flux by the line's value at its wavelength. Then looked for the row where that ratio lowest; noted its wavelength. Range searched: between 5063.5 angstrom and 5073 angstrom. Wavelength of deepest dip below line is 5068.76 angstrom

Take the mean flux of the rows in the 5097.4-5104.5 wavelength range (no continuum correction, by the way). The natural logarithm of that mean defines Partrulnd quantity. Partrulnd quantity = 4.52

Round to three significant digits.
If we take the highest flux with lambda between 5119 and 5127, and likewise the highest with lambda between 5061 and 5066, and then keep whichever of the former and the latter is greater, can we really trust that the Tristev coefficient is 126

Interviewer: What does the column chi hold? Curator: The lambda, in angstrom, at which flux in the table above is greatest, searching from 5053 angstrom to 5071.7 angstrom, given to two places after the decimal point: 5067.60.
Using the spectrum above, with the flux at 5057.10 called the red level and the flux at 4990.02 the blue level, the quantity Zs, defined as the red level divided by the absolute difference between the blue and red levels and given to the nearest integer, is 25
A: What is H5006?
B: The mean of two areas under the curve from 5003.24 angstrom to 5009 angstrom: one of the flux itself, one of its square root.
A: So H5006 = 294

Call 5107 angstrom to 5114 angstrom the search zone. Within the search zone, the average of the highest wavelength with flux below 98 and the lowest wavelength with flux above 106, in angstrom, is 5109.8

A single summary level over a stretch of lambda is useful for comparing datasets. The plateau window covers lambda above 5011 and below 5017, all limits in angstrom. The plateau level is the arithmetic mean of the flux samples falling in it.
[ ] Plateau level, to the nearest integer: 94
